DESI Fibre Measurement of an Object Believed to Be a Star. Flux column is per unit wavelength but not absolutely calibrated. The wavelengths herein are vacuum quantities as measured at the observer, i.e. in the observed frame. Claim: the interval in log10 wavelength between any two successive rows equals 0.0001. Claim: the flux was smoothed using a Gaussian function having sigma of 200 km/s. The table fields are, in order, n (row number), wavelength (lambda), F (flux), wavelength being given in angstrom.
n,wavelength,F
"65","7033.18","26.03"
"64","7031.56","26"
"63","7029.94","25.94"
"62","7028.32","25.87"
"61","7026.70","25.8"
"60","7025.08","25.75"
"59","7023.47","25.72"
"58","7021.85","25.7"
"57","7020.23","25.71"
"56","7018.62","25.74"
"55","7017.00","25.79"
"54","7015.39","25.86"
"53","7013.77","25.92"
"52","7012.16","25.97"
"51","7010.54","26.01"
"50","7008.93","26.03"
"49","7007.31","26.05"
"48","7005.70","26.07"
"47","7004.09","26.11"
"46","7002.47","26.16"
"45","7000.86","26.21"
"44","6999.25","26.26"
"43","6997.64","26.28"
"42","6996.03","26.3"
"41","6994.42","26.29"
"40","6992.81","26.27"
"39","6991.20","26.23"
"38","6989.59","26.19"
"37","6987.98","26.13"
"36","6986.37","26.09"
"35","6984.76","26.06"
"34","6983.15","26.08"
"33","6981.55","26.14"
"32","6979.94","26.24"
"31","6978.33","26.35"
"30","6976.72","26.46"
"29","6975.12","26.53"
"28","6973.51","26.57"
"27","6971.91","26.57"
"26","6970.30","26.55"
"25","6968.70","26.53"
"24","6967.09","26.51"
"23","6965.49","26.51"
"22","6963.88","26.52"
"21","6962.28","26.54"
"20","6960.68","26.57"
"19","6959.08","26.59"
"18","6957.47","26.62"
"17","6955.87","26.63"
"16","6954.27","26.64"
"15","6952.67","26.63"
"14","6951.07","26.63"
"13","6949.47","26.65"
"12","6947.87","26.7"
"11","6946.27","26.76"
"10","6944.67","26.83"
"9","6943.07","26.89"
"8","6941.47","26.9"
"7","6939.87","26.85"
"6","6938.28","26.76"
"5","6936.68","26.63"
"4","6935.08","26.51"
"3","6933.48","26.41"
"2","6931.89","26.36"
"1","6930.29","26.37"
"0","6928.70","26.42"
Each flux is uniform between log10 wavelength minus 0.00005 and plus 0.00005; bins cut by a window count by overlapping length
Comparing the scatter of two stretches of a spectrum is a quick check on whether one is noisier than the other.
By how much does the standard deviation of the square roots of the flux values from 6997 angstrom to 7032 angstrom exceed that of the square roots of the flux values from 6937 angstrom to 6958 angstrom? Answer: 0.008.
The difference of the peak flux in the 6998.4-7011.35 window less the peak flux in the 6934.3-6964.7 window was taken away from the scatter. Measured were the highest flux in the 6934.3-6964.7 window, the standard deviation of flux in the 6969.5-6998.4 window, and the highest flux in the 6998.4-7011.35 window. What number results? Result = 0.81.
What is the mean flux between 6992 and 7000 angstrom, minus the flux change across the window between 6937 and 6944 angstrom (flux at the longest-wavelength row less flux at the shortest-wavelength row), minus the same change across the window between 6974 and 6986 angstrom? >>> 26.6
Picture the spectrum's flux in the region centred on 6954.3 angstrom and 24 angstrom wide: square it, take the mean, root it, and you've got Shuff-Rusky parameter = 26.6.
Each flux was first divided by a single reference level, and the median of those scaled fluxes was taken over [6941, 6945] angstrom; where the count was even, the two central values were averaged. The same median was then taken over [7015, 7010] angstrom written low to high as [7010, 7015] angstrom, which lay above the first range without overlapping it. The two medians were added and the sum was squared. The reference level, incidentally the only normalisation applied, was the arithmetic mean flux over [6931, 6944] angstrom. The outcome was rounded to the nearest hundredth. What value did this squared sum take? 3.93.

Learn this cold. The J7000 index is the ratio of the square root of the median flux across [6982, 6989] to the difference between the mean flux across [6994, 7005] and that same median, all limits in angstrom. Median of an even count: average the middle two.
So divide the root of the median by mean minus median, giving 35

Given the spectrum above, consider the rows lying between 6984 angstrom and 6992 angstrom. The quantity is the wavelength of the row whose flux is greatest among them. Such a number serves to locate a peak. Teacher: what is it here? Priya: 6991.20 angstrom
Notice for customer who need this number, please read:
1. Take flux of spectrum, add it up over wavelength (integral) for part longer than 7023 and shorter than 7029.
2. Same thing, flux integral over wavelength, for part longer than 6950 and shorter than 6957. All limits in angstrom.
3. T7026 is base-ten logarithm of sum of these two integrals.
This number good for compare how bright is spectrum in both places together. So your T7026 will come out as 2.53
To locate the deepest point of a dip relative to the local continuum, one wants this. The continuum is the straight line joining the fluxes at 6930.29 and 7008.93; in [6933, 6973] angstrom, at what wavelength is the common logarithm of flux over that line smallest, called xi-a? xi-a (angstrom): 6933.48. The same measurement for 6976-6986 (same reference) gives 6984.76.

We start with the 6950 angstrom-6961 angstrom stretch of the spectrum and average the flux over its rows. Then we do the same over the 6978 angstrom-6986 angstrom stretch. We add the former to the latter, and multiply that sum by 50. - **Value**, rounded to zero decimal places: 2639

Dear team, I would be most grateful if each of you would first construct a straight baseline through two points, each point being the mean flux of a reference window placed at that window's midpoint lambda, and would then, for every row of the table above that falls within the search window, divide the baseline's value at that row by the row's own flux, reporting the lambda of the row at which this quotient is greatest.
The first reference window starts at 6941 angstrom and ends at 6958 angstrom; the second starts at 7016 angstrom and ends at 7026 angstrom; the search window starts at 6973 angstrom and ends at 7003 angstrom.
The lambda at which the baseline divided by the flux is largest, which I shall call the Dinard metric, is 6983.15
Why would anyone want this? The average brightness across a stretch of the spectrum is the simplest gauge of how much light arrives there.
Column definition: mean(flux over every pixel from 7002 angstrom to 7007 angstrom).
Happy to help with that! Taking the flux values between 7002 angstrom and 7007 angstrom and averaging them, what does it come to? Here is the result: 26.1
